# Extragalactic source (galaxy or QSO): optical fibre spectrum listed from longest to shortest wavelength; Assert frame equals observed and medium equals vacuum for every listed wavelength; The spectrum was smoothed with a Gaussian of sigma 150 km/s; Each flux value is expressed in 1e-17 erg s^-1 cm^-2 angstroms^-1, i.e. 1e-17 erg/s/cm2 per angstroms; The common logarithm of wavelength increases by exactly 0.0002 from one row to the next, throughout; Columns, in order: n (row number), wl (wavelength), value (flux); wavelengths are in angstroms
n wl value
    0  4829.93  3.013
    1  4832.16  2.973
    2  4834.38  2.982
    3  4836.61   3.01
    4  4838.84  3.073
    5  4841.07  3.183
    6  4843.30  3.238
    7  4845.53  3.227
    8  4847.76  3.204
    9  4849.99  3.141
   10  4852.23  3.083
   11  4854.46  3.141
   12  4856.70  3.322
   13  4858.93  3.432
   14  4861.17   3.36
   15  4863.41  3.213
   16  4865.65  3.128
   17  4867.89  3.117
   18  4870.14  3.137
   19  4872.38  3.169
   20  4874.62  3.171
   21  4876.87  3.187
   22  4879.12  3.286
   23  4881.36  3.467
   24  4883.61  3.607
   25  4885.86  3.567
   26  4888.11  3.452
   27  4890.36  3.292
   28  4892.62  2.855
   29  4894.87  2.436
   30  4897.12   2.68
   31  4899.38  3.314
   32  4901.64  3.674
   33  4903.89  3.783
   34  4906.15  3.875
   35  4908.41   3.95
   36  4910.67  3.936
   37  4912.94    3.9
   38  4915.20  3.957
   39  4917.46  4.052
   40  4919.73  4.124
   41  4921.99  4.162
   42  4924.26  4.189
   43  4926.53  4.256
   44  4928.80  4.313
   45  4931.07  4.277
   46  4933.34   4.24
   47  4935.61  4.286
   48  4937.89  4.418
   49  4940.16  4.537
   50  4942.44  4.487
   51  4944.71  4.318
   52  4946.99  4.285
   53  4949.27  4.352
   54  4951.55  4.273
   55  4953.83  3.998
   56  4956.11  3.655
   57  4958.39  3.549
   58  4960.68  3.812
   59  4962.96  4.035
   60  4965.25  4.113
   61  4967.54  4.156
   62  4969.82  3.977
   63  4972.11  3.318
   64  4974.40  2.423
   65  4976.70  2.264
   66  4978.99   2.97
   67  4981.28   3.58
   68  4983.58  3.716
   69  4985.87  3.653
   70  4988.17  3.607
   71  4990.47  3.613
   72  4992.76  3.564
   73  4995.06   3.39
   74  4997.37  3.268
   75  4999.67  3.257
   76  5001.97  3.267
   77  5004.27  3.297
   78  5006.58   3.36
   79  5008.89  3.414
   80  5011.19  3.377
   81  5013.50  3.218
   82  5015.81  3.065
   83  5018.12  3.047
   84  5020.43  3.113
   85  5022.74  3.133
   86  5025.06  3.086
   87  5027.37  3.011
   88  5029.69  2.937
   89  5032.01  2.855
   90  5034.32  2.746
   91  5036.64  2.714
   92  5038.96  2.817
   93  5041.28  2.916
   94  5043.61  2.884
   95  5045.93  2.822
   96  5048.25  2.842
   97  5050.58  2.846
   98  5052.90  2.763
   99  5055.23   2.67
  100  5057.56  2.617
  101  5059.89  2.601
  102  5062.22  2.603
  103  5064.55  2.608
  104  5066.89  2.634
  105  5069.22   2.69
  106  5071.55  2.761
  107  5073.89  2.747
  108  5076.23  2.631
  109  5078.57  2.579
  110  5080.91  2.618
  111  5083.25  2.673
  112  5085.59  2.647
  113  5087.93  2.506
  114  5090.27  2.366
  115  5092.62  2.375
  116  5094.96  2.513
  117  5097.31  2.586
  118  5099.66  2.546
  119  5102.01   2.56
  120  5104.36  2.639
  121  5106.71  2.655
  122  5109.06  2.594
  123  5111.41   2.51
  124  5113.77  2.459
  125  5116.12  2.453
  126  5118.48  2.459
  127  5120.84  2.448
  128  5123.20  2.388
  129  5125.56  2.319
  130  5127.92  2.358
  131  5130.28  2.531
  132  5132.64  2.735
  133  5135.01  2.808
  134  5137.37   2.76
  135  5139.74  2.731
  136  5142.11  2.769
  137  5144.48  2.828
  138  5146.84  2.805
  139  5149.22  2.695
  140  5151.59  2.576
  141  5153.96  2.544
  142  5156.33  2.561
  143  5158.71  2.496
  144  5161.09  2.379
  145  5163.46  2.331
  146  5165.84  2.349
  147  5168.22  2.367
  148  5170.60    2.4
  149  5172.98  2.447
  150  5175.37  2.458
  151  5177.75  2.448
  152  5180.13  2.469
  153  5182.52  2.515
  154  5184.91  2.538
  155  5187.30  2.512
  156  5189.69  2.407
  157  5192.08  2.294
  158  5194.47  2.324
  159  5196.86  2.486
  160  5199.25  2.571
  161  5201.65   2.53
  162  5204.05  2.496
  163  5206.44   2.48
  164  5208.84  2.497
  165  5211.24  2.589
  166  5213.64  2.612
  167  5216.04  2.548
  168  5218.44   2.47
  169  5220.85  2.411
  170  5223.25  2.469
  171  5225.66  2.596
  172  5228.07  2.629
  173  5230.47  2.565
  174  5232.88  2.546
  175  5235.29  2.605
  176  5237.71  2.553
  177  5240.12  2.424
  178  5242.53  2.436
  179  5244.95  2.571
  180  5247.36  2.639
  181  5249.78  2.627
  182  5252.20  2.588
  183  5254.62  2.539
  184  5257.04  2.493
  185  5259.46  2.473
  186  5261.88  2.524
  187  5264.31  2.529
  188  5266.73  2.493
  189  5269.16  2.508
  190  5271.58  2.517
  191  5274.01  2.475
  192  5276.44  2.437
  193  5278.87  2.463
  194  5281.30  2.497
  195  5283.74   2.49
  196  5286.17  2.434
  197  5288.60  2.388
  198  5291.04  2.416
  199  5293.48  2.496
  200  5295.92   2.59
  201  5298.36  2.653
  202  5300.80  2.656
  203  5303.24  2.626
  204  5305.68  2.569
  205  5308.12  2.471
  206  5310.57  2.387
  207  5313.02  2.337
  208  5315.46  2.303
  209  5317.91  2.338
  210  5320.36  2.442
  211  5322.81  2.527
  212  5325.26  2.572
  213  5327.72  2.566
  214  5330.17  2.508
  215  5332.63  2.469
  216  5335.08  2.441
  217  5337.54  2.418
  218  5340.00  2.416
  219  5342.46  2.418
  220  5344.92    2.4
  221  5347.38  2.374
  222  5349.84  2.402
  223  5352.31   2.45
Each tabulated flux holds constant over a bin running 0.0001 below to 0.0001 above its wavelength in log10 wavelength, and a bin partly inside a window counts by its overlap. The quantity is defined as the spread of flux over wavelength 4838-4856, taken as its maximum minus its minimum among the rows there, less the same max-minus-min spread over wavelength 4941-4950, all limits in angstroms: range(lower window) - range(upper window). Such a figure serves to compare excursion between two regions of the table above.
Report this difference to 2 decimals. -0.04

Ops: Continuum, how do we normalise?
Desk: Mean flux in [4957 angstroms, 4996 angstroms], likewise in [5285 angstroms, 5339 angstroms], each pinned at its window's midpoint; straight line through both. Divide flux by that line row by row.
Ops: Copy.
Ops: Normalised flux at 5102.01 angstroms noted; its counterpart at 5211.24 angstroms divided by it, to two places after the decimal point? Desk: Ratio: 1.13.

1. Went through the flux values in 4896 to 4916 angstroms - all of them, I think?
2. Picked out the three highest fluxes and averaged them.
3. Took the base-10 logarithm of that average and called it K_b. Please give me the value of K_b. 0.596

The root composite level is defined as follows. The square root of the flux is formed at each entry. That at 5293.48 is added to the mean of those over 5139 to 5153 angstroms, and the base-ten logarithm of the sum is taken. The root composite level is 0.510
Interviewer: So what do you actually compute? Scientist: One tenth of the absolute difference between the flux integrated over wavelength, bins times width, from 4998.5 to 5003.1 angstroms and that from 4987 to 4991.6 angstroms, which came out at 0.16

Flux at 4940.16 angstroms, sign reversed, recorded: -4.54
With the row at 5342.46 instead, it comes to -2.42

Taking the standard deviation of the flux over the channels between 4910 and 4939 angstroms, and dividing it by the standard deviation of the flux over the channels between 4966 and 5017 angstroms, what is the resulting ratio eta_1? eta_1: 0.4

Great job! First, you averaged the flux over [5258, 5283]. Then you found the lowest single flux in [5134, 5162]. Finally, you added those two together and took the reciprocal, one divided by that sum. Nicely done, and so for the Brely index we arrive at 0.205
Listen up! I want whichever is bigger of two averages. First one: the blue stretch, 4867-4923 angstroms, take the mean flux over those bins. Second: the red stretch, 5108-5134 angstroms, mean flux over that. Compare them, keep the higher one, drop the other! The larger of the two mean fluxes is 3.49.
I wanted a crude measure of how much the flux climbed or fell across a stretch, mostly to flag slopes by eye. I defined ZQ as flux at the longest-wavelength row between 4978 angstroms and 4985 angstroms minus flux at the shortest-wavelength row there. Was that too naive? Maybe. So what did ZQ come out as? 0.75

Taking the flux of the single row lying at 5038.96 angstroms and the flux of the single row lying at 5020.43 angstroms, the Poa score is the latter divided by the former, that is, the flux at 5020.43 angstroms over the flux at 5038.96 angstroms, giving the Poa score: 1.11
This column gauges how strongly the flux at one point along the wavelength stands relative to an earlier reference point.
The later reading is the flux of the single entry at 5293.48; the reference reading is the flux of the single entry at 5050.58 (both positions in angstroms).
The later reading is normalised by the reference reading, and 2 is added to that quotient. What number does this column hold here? 2.88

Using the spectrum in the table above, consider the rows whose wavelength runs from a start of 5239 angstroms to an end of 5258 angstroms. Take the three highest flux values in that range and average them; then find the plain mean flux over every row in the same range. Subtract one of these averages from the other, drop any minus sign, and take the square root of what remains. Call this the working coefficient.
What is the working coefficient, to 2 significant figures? 0.28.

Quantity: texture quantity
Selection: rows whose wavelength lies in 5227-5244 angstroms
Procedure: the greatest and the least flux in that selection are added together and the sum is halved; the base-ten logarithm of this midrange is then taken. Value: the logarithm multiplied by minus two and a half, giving -1.0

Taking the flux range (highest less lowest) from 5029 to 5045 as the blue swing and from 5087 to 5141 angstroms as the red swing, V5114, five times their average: 1.78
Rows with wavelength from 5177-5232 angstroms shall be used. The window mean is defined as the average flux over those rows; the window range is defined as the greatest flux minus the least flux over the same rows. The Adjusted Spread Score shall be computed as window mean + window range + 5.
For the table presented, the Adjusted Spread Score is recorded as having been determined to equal 7.83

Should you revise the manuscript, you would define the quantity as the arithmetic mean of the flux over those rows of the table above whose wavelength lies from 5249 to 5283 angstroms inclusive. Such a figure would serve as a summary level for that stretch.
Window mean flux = 2.5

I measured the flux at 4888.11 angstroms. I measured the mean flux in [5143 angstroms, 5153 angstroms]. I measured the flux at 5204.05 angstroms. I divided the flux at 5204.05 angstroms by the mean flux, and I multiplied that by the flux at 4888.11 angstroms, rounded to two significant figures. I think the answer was 3.2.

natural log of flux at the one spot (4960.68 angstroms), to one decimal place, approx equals 1.3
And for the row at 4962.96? 1.4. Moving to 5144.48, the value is 1.0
